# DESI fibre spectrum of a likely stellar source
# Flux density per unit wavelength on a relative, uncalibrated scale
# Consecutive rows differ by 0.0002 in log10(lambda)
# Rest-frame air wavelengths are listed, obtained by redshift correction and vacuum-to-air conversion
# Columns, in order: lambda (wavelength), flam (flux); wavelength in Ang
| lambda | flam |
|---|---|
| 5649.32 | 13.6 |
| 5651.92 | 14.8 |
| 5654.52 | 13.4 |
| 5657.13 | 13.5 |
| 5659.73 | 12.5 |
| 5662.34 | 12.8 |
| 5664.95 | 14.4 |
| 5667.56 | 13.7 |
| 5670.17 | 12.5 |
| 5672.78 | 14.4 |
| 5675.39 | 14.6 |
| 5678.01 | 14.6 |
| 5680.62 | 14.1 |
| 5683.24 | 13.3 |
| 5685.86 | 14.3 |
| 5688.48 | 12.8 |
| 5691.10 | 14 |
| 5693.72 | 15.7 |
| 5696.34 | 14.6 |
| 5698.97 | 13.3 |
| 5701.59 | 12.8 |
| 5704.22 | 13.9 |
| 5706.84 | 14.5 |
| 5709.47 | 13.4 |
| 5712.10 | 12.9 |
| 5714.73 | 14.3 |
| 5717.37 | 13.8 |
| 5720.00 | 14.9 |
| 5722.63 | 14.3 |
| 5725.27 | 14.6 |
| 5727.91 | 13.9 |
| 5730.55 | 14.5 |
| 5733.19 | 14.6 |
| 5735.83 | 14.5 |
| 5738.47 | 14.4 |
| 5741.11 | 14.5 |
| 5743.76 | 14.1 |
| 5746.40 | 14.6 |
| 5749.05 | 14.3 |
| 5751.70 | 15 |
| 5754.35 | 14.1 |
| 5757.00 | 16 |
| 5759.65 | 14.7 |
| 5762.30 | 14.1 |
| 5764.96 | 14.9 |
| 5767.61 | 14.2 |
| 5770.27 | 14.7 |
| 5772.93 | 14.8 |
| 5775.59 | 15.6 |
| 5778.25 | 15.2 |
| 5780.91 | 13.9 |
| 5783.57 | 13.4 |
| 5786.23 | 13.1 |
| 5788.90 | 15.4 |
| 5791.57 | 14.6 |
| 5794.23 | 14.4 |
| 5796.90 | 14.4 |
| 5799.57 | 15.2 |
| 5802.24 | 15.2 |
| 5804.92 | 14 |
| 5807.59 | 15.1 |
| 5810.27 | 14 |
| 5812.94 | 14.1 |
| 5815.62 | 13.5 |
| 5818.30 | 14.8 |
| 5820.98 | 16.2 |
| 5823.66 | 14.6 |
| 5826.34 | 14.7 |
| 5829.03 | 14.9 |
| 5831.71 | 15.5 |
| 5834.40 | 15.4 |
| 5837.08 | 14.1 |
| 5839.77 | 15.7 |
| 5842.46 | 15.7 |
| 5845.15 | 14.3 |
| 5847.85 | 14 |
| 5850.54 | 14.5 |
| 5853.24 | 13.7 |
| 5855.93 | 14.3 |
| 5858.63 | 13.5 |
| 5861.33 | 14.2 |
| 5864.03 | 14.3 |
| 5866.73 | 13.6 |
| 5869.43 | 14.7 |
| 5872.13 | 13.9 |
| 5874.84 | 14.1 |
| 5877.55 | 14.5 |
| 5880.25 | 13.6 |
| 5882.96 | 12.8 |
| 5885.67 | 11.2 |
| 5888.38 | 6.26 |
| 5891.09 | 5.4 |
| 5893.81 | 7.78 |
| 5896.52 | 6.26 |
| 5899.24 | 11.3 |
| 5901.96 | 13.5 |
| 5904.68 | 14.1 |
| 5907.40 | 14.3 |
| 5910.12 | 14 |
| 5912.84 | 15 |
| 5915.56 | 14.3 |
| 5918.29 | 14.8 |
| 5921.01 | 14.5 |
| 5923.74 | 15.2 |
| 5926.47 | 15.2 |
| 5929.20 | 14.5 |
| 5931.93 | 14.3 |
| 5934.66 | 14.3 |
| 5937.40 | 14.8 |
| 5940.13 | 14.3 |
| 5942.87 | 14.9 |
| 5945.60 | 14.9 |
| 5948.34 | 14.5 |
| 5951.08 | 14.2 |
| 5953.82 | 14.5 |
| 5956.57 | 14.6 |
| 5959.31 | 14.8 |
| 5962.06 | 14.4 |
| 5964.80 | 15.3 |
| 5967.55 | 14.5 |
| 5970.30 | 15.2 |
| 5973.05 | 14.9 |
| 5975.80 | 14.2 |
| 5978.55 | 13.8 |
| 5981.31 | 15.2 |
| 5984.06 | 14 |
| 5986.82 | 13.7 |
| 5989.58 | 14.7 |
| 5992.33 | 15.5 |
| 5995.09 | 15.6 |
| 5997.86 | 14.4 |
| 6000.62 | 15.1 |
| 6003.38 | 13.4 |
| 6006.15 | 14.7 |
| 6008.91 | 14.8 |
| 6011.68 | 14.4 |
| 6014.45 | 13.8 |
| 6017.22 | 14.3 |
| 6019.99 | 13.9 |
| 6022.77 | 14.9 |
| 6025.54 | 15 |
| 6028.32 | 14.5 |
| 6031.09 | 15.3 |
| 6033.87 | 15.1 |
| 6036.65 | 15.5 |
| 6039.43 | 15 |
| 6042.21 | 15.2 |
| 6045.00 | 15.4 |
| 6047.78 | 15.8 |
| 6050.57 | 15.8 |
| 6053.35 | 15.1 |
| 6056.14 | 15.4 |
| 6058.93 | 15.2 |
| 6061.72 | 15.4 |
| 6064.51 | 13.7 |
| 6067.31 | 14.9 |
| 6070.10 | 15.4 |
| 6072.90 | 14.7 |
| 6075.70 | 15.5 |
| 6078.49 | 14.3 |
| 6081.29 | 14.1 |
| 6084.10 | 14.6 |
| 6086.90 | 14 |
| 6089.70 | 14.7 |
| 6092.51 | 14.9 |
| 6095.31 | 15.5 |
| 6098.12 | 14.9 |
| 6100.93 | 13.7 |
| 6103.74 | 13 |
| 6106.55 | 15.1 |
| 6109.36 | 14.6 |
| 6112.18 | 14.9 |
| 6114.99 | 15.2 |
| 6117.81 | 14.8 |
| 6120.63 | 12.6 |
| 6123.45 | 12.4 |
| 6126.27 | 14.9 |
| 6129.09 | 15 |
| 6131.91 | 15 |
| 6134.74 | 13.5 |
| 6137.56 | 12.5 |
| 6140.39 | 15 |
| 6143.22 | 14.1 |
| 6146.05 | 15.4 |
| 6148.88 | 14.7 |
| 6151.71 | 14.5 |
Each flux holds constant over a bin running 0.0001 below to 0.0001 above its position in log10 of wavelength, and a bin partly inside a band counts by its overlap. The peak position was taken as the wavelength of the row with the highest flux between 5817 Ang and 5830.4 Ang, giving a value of 5820.98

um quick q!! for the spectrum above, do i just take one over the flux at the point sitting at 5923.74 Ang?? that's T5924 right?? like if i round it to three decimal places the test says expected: 0.066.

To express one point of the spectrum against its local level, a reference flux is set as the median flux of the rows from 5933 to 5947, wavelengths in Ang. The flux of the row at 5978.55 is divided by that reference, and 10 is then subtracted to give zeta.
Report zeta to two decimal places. -9.07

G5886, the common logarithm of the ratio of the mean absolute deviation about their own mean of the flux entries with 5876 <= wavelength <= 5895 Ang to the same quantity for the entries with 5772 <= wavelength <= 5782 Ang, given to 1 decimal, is 0.8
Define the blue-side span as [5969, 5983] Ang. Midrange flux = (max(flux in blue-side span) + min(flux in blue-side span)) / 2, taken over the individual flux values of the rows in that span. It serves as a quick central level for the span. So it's 14.5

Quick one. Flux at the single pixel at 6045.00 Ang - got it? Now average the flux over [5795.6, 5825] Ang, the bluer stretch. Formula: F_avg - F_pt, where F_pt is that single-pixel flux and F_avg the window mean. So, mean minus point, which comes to -0.75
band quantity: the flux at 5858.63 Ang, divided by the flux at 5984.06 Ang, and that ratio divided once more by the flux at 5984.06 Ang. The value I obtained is 0.0689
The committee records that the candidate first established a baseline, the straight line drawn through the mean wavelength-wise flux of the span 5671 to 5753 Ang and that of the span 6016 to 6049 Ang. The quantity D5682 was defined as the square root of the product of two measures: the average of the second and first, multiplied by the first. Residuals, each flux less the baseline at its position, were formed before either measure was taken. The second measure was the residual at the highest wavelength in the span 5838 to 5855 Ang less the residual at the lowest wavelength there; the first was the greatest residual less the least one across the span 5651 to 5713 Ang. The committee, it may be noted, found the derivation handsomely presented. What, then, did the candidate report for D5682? 1.3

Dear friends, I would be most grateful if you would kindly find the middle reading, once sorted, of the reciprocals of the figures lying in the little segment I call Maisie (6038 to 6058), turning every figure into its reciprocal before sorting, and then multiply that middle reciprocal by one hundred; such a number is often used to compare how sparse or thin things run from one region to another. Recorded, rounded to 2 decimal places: 6.49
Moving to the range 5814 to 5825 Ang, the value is 6.80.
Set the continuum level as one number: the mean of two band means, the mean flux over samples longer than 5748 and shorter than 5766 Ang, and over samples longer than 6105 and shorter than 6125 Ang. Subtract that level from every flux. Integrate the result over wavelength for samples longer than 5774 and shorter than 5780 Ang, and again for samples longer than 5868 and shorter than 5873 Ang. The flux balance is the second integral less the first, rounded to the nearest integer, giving -6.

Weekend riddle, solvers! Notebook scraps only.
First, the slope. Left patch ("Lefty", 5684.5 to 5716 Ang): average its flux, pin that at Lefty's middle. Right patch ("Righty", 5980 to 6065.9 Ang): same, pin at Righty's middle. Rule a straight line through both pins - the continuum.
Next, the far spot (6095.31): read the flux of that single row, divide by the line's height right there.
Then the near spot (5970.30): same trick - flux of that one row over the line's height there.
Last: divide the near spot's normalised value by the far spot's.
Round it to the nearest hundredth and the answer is 1.01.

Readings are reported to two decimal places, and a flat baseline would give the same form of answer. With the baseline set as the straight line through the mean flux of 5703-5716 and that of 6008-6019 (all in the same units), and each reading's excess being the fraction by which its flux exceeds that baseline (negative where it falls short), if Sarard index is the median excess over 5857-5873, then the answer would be 0.00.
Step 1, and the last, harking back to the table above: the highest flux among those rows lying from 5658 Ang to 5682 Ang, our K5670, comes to 14.6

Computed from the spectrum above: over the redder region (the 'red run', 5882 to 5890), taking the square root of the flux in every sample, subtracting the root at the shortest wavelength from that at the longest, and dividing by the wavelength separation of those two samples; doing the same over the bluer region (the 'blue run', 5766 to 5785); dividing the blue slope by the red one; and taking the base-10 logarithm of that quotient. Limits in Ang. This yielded -1.5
